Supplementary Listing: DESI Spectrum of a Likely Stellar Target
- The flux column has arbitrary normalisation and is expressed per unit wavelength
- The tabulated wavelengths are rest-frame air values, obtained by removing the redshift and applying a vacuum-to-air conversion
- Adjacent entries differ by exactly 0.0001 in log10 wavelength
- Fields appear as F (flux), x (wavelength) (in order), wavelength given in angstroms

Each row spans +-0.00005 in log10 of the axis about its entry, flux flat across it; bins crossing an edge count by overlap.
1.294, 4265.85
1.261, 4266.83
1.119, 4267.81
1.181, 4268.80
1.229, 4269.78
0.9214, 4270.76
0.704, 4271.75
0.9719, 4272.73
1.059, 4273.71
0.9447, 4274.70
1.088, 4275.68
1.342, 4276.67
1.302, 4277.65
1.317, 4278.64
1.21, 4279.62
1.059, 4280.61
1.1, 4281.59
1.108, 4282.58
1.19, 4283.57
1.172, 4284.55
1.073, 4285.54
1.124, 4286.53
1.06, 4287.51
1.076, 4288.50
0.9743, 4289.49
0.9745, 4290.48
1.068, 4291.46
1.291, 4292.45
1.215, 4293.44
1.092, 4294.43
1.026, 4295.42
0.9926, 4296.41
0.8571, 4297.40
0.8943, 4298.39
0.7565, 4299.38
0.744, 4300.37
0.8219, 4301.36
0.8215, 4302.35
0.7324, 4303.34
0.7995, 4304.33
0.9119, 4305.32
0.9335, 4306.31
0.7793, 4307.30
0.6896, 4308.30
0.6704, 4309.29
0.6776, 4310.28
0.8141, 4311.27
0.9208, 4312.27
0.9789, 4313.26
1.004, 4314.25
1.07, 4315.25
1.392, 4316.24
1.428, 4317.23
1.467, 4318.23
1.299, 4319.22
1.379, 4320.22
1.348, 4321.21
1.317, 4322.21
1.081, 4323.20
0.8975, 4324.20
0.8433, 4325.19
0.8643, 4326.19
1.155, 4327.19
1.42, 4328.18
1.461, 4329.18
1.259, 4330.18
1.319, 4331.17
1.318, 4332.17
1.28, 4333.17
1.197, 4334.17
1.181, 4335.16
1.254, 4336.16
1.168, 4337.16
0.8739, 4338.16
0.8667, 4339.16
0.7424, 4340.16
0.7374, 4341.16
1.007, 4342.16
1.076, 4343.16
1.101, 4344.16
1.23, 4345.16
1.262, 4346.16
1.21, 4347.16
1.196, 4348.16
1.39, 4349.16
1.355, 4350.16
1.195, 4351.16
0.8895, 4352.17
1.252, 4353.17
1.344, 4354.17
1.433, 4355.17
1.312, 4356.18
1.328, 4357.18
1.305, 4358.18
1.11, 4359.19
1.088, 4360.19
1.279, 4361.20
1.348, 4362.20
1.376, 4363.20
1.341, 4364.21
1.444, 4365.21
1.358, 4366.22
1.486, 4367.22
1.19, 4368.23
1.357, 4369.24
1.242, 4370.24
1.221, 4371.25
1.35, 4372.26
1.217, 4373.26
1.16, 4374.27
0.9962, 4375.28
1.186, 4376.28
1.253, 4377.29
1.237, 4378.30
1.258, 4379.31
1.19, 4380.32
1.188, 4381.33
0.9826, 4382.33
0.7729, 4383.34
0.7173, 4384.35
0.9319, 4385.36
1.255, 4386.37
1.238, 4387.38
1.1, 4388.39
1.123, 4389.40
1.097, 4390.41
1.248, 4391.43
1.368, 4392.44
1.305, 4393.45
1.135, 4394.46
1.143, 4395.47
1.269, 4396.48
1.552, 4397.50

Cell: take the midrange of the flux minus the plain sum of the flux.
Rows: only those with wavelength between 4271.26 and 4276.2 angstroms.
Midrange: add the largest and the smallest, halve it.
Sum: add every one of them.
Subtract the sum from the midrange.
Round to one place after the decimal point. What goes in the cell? -3.9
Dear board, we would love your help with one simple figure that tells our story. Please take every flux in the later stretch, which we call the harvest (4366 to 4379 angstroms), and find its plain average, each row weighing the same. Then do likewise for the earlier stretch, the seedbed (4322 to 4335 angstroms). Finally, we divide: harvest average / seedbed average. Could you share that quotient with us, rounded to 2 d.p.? 1.05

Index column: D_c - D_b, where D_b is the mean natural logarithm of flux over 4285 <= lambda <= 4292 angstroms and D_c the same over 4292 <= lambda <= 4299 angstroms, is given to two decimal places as -0.01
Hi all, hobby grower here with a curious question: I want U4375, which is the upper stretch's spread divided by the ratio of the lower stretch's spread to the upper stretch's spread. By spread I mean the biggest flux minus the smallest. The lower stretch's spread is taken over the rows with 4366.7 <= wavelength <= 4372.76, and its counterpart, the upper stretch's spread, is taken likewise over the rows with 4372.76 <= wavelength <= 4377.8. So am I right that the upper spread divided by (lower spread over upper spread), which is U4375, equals 0.22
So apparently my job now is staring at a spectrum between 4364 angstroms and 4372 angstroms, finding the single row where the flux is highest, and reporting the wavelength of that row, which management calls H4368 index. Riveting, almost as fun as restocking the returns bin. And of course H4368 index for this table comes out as 4367.22 angstroms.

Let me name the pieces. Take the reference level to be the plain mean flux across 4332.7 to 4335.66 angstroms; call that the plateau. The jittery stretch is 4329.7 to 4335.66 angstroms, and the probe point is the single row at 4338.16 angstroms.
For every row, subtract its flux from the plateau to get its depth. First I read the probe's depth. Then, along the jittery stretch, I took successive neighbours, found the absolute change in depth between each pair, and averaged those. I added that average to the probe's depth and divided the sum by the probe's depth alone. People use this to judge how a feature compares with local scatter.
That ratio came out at 1.1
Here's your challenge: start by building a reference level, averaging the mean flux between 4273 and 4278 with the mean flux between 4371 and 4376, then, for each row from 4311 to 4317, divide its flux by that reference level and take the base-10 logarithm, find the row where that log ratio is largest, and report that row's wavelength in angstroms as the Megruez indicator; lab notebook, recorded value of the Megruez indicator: 4316.24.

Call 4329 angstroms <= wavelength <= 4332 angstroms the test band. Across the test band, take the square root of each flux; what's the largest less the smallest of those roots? 0.09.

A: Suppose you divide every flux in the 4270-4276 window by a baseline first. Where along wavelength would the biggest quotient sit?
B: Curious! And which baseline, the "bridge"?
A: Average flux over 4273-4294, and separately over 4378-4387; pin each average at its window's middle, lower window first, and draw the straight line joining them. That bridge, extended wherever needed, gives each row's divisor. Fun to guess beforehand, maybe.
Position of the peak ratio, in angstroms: 4275.68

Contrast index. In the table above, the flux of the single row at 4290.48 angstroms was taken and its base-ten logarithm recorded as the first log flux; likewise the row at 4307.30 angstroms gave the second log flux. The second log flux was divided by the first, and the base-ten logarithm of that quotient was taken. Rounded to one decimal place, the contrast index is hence 1.0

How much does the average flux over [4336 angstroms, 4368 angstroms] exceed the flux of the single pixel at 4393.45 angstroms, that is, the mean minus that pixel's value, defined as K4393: -0.11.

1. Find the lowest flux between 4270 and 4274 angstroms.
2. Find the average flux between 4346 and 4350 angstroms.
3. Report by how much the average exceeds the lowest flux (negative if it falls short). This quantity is 0.6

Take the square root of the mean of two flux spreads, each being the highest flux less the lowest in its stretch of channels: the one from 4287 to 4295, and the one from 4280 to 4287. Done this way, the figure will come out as 0.47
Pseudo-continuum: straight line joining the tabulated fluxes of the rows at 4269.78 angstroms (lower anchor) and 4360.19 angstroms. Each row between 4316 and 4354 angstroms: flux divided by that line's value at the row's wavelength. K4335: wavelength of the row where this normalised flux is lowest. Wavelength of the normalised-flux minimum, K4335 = 4341.16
